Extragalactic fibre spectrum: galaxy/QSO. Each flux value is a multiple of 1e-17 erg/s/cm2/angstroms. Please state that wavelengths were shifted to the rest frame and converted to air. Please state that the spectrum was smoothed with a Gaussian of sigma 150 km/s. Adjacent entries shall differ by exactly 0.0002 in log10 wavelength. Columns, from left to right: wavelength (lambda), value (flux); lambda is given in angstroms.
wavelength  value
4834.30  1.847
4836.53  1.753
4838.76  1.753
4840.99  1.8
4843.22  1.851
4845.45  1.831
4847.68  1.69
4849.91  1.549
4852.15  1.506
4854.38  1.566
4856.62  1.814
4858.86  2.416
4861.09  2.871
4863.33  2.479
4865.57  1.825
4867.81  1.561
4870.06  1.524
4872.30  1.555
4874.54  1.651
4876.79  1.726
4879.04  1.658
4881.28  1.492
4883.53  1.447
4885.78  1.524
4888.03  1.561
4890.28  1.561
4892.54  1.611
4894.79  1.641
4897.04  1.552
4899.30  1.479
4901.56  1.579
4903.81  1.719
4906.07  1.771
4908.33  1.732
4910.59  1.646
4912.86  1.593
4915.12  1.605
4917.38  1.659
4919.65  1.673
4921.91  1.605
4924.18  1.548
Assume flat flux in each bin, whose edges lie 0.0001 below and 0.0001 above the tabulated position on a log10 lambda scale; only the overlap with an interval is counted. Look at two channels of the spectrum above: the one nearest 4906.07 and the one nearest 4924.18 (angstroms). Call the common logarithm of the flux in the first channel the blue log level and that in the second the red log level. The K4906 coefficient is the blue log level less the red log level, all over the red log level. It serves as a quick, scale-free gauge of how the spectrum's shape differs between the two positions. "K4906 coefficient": 0.31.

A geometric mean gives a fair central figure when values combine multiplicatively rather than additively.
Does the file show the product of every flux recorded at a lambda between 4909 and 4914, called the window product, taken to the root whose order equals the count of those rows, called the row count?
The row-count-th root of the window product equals 1.619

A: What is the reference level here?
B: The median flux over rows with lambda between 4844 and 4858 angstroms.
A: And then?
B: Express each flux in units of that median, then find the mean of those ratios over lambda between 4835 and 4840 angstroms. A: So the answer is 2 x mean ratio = 2.2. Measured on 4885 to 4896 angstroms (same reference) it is 1.9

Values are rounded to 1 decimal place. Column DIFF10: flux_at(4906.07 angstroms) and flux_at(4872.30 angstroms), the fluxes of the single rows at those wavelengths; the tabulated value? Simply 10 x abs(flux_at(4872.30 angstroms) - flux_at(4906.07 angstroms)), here 2.2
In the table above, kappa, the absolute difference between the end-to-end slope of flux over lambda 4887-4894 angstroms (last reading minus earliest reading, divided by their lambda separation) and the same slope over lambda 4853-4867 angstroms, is 0.012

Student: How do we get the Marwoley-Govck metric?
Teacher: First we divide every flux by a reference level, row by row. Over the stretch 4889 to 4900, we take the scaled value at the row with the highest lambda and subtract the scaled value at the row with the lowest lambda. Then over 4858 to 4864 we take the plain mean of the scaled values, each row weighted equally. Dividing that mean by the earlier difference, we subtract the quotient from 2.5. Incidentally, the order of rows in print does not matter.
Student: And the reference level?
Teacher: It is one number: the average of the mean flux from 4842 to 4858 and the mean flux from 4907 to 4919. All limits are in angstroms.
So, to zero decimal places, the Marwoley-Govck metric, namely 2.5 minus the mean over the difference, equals 34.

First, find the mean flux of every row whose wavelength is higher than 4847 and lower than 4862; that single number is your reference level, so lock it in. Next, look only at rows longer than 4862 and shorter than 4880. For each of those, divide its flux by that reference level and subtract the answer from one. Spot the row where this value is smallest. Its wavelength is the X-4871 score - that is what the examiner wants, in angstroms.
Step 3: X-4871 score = 4863.33 angstroms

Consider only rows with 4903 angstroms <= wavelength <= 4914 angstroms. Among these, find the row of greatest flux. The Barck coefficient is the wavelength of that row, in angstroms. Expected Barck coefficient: 4906.07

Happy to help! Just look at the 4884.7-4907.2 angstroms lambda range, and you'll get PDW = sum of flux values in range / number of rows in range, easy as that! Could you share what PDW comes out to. 1.60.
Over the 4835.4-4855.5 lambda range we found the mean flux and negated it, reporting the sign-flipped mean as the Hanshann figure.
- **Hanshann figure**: -1.70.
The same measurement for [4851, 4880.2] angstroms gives -1.86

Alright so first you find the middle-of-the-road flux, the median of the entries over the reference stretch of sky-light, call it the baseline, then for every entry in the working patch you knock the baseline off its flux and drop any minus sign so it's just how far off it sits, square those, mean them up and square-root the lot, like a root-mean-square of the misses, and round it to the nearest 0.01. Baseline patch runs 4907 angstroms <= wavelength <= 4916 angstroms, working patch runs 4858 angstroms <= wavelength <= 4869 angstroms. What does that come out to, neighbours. 0.77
